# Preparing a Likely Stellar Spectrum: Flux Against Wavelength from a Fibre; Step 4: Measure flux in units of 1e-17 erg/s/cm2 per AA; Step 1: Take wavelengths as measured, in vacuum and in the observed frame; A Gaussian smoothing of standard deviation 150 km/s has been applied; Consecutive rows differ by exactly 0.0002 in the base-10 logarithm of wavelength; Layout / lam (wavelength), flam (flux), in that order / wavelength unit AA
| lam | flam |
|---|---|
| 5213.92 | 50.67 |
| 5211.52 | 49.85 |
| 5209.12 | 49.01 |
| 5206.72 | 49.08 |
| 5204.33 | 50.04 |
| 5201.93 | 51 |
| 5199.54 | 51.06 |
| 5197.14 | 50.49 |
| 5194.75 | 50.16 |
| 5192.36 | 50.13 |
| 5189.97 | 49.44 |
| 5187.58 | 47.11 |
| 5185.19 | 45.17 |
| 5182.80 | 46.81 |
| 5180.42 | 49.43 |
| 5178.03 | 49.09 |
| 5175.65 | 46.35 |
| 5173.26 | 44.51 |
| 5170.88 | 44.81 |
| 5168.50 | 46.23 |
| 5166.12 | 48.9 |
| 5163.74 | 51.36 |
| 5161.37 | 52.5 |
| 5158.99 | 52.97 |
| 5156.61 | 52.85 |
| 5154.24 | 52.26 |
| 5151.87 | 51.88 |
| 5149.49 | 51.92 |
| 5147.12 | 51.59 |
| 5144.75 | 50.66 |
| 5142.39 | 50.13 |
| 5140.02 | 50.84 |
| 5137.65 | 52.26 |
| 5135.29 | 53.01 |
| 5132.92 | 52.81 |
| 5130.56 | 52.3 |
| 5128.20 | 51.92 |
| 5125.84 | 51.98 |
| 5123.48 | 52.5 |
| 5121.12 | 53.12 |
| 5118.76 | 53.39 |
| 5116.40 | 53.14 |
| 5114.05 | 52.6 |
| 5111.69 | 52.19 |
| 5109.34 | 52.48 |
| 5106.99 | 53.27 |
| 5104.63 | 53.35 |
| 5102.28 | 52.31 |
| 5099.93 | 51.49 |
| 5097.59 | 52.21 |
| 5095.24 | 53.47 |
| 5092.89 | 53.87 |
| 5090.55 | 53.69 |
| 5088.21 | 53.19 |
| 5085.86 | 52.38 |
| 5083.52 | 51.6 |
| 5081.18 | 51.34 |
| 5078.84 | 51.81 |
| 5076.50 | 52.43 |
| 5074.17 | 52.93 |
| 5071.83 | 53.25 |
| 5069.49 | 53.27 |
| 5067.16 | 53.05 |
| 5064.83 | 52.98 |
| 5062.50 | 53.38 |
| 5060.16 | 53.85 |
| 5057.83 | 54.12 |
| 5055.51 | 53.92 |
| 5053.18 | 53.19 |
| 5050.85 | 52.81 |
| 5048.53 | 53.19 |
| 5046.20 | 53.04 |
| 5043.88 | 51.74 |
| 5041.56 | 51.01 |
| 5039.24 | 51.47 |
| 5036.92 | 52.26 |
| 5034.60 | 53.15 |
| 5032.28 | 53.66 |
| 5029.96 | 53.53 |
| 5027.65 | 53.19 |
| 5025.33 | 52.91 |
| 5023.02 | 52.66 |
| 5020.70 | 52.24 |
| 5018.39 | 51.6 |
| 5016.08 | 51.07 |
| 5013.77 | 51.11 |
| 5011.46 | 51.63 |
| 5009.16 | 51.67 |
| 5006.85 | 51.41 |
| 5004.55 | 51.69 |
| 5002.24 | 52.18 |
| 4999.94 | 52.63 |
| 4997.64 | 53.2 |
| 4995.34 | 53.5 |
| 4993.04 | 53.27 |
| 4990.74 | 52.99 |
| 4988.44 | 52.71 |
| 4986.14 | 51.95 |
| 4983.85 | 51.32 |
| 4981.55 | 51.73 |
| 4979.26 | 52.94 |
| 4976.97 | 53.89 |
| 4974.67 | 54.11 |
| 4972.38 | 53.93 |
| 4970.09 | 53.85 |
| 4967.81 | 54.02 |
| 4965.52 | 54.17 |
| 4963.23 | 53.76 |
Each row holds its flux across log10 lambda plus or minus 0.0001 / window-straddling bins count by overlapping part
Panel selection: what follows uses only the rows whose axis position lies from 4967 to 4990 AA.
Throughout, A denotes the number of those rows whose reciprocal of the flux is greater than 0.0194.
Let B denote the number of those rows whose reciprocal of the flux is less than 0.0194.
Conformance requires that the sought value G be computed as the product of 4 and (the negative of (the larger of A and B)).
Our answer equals -36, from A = 1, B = 9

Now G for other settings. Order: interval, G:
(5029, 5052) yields -32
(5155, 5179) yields -28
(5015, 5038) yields -36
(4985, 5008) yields -36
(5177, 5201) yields -40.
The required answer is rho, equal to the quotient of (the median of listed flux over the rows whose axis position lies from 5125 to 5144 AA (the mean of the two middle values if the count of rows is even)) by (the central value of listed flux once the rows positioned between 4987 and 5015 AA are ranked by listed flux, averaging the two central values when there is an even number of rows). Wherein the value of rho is 0.99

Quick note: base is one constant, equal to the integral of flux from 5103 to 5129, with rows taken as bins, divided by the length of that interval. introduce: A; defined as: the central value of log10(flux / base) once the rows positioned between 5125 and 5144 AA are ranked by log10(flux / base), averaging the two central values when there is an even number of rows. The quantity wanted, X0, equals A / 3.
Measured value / -0.0016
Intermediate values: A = -0.0049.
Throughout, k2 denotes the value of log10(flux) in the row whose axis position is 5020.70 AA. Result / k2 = 1.72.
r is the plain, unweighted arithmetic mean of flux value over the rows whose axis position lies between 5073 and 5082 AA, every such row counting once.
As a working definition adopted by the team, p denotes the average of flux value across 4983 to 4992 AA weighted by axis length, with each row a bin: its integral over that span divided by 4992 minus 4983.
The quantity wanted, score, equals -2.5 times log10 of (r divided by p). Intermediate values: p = 52.3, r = 52.1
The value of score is 0.003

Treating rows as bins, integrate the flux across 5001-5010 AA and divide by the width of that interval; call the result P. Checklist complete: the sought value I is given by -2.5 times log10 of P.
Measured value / -4.285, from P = 51.74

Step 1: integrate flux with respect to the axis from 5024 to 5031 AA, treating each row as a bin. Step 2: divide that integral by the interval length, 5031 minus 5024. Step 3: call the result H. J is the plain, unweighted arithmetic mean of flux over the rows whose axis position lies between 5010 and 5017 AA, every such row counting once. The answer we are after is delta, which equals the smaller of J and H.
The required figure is 51.3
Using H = 53.2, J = 51.3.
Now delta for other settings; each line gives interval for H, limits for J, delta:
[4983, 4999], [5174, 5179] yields 47.7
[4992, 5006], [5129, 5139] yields 52.6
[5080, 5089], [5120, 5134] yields 52.0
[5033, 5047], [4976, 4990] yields 52.2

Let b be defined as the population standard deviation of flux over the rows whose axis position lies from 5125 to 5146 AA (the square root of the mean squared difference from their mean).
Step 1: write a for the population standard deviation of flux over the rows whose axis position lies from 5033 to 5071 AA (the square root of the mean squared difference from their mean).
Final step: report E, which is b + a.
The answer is 1.79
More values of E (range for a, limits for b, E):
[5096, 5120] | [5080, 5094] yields 1.58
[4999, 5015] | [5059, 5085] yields 1.24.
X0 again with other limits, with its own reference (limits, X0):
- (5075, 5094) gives -0.0008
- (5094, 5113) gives -0.0009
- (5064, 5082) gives 0.0007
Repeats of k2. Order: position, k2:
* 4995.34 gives 1.73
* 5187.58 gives 1.67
